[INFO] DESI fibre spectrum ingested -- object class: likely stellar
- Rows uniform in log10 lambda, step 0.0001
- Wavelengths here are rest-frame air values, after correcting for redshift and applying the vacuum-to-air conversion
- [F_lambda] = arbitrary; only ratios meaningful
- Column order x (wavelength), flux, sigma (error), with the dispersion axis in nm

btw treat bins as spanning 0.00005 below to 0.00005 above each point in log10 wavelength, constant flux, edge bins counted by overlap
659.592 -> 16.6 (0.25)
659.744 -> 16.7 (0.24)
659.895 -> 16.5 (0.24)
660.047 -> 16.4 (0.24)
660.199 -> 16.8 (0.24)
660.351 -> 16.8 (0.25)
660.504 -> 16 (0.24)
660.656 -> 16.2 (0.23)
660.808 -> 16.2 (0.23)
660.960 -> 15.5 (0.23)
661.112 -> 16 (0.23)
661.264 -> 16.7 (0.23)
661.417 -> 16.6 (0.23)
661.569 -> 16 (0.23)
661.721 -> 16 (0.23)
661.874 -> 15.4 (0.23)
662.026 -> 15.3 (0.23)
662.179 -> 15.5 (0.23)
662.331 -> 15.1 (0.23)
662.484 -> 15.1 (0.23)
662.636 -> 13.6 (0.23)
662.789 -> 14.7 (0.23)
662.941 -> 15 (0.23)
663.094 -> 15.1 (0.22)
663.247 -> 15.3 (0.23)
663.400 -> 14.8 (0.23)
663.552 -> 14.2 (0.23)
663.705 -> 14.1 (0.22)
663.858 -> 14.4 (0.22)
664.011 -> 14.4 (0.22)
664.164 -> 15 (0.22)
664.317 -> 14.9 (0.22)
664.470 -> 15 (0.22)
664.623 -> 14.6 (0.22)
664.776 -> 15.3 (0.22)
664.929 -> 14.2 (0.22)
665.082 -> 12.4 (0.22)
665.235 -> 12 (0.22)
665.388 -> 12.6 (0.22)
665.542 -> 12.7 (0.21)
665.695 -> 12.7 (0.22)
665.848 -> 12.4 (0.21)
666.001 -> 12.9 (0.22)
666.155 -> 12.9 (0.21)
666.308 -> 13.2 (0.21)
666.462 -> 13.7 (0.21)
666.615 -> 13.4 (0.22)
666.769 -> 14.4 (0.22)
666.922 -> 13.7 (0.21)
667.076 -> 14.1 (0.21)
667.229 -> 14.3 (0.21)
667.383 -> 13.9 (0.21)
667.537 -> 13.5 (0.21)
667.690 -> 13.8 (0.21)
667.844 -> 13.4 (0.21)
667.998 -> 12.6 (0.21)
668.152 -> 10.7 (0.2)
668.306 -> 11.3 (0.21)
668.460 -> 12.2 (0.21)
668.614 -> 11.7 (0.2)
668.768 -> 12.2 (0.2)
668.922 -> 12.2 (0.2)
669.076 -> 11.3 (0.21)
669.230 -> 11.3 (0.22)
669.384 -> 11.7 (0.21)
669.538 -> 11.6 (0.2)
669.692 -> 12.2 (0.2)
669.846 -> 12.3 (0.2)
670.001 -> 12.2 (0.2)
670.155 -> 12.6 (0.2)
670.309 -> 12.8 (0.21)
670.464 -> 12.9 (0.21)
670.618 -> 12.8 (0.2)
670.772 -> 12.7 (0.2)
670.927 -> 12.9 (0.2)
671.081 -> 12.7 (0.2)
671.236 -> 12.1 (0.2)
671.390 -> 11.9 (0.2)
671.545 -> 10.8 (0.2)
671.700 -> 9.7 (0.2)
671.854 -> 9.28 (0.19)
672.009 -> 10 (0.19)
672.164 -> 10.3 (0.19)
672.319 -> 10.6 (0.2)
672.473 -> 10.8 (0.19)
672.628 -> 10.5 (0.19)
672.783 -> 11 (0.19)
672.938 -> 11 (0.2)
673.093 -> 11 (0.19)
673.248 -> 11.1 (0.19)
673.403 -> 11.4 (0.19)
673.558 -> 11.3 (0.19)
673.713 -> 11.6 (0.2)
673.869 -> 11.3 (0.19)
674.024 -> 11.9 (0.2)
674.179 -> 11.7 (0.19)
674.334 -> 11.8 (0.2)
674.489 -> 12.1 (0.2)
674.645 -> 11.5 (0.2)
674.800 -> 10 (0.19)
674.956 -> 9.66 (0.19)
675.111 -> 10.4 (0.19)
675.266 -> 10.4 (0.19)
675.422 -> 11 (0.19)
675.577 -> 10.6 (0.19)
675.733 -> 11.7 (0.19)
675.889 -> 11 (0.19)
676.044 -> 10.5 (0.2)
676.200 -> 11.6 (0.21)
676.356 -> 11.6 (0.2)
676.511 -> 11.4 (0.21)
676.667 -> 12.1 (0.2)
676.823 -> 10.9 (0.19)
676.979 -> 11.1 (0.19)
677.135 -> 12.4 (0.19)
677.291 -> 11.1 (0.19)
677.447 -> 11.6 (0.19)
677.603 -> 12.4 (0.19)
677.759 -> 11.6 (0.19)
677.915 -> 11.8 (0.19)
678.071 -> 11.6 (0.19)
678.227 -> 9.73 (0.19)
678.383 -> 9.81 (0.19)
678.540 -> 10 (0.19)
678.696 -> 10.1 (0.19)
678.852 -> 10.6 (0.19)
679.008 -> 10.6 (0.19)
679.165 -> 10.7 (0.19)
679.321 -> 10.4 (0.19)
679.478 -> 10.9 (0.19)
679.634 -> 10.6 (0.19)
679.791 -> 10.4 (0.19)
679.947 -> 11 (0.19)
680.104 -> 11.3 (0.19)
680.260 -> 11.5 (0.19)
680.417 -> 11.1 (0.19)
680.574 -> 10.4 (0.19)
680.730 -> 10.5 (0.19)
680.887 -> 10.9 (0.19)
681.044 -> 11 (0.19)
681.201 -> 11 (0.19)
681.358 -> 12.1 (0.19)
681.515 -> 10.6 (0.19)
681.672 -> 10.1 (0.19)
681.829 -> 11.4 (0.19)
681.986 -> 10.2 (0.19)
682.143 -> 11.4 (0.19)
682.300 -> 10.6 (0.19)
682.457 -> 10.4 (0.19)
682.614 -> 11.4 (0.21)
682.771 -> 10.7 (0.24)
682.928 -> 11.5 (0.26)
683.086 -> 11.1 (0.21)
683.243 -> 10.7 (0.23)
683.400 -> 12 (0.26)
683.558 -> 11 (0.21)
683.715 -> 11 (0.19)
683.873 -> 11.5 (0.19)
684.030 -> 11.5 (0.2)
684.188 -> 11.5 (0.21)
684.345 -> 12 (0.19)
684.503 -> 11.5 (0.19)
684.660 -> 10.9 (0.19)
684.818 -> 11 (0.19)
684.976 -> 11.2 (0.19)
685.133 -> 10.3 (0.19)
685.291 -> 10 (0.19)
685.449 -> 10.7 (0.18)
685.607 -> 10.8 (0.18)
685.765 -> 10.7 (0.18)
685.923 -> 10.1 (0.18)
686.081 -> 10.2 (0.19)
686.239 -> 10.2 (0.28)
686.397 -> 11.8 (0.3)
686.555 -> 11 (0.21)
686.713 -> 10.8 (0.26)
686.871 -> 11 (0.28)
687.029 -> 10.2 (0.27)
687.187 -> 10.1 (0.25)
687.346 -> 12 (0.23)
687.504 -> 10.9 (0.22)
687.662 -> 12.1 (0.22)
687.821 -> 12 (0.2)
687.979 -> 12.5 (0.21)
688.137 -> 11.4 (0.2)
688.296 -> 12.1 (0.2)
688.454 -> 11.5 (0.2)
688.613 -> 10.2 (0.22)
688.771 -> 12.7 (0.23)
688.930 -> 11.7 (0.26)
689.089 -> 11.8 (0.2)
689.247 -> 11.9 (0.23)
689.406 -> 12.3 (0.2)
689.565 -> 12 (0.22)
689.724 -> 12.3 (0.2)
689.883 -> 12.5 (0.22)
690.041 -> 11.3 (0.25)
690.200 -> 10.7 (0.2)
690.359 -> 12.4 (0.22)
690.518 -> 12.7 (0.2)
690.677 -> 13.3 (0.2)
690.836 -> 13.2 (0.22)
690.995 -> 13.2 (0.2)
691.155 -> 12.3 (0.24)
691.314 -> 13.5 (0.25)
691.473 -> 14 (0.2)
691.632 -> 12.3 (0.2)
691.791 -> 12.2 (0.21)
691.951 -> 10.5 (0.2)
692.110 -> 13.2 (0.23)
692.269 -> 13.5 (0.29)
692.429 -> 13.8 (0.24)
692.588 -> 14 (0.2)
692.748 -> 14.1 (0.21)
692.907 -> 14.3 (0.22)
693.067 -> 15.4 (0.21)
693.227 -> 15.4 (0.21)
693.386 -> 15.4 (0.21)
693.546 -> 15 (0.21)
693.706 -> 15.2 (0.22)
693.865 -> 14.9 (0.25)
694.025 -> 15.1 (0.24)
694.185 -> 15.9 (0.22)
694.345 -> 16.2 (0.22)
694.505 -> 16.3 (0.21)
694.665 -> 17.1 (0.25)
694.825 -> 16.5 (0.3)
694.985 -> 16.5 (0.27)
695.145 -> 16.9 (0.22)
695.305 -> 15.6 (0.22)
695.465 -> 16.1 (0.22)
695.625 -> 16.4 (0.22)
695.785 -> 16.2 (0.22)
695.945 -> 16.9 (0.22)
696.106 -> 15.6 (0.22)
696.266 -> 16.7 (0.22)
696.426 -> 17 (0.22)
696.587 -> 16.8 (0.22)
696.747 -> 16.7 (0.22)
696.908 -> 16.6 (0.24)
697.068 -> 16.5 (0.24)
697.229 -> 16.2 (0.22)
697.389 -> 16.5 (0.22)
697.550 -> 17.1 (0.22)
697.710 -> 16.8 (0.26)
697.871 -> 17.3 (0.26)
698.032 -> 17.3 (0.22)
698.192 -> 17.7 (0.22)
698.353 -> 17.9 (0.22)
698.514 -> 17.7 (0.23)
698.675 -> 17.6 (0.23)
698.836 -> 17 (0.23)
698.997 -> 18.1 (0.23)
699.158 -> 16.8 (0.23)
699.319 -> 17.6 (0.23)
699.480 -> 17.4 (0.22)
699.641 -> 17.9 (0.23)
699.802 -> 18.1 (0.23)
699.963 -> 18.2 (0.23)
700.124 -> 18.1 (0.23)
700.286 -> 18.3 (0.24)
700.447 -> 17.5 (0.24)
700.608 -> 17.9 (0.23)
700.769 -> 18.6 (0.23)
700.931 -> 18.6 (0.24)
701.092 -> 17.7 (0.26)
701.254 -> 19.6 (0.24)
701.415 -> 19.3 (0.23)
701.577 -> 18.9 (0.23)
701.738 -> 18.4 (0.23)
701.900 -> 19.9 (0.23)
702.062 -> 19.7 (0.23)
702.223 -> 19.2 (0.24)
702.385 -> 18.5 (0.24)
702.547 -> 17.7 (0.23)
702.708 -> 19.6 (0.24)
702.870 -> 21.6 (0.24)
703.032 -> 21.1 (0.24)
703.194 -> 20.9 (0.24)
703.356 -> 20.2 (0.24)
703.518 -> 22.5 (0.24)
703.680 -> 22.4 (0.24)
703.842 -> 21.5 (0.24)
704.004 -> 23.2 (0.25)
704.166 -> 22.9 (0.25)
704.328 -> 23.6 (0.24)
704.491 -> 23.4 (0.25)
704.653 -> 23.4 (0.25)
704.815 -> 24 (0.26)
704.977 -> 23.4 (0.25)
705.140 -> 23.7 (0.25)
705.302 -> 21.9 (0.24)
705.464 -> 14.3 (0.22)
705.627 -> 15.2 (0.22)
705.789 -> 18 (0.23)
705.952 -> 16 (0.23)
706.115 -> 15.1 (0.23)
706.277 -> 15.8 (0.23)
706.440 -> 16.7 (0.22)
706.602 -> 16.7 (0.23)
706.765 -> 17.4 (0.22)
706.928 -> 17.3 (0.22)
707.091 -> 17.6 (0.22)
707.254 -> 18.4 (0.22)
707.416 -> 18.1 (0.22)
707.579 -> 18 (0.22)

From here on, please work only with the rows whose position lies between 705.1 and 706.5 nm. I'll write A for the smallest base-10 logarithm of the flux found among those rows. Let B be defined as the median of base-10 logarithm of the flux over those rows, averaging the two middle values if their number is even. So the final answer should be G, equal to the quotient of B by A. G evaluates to 1.04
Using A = 1.16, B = 1.20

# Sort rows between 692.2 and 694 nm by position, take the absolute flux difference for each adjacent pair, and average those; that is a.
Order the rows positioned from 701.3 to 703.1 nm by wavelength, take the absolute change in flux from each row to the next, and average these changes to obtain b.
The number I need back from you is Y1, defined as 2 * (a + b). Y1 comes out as 2.4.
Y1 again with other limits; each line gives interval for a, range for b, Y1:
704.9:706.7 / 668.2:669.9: 4.4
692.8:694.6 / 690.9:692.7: 2.6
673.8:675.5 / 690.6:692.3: 2.8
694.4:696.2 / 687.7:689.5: 2.9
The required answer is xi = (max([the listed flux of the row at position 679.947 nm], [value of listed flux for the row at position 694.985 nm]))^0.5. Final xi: 4.06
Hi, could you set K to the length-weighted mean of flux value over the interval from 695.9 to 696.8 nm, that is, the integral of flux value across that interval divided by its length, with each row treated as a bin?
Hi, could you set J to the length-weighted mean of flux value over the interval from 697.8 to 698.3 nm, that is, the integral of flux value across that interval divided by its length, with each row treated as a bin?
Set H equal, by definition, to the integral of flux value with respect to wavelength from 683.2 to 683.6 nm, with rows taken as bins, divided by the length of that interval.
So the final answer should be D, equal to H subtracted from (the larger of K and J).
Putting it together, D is 6.2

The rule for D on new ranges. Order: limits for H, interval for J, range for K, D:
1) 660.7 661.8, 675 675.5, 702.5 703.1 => 4.0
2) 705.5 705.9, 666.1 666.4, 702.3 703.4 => 3.7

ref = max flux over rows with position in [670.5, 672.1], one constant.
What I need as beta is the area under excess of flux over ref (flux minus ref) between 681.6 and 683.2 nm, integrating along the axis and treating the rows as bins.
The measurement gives -3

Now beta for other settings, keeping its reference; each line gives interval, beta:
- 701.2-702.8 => 10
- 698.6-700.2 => 8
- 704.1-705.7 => 14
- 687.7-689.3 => -2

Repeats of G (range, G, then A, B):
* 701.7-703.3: 1.04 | 1.25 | 1.29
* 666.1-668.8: 1.09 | 1.03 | 1.13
